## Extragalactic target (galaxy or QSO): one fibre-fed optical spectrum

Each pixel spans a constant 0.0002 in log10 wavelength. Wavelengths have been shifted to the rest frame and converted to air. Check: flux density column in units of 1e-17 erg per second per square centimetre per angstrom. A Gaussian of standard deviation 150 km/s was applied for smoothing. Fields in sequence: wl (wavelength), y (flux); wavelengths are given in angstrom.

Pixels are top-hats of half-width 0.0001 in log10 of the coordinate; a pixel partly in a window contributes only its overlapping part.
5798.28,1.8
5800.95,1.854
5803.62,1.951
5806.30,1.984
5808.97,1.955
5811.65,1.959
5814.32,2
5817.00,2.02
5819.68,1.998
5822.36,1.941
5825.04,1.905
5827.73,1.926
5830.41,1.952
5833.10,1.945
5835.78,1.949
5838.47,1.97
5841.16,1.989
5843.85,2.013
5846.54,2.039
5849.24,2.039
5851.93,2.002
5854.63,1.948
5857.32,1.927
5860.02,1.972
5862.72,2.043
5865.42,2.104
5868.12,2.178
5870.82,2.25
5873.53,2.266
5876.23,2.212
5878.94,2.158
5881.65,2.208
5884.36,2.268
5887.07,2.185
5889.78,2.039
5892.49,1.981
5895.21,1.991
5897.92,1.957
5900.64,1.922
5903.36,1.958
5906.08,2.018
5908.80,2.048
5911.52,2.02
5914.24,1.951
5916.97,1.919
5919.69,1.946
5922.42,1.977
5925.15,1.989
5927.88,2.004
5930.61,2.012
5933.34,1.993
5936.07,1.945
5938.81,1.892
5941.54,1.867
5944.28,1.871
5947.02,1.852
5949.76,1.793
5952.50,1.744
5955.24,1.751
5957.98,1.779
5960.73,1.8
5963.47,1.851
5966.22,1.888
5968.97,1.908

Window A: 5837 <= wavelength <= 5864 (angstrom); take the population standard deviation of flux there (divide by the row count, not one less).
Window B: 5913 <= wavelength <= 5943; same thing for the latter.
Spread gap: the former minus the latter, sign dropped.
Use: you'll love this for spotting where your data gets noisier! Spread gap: 0.01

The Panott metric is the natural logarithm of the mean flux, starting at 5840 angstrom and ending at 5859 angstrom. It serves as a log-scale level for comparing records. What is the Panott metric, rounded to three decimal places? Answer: 0.690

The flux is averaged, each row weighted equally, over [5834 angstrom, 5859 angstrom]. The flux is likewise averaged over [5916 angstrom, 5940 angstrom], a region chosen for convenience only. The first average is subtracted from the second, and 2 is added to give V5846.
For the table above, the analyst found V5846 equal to 1.98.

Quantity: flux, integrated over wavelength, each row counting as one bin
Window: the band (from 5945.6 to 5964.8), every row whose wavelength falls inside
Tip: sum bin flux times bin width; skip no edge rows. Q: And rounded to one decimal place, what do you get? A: 34.5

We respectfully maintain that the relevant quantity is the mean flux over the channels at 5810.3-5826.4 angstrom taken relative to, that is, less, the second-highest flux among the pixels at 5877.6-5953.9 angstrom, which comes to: -0.24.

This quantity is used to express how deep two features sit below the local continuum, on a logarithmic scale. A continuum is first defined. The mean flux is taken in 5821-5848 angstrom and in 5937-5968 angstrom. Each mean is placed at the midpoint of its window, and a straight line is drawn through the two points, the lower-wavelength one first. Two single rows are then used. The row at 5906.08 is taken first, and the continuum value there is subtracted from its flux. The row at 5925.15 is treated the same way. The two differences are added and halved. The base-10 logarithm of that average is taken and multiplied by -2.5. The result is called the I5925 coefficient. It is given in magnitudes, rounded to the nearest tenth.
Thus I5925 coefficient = 2.2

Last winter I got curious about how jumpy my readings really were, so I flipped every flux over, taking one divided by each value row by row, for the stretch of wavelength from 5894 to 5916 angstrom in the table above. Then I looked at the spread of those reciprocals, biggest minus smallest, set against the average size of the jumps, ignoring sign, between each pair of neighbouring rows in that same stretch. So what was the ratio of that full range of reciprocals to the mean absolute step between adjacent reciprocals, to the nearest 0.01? 3.02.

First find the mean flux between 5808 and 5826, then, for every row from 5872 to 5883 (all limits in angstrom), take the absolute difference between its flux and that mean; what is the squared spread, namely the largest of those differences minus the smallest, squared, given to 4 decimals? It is 0.0117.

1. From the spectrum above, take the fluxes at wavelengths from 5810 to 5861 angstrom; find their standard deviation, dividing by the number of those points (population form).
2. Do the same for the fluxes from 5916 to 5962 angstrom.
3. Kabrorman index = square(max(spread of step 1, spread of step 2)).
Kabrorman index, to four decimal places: 0.0080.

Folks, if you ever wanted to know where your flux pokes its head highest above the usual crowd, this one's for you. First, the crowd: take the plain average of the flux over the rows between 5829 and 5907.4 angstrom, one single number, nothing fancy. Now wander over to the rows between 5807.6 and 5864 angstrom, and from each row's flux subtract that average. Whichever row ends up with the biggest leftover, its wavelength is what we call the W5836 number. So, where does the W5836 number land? 5862.72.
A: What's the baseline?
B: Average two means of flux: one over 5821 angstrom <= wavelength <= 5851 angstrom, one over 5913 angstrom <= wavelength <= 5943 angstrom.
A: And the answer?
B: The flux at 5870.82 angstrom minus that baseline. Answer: 0.29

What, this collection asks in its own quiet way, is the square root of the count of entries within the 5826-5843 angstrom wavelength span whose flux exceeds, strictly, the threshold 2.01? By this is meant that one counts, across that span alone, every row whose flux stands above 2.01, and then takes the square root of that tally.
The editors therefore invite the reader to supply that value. 0.0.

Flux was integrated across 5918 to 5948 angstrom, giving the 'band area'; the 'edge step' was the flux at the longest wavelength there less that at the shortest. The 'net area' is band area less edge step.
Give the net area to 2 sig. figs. 58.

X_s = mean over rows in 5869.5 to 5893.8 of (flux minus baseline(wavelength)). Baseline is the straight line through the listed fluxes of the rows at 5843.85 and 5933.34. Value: 0.17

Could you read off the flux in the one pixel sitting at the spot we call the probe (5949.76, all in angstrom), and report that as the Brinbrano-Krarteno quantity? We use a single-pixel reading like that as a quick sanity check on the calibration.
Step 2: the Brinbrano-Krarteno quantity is 1.793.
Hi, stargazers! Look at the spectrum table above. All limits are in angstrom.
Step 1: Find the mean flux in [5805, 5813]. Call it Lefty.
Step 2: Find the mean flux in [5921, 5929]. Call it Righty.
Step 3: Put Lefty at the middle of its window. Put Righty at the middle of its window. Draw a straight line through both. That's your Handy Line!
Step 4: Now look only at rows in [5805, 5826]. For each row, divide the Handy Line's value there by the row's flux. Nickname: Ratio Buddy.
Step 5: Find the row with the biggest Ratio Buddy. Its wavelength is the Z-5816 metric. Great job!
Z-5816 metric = 5825.04 angstrom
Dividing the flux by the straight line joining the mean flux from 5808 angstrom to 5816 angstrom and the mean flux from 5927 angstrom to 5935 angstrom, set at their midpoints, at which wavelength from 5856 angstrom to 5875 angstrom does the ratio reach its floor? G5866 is 5857.32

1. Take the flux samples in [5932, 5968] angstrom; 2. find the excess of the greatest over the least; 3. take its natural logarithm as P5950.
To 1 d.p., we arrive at -1.4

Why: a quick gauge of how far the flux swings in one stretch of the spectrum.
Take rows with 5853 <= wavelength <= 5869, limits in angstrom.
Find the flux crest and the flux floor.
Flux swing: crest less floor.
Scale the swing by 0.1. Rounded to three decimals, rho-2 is 0.025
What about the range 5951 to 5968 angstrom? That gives 0.014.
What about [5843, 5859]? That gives 0.011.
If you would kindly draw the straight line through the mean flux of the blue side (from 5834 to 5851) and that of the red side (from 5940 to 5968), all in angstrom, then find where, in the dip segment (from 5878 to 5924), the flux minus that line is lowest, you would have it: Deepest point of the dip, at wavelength 5900.64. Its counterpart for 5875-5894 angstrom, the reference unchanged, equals 5892.49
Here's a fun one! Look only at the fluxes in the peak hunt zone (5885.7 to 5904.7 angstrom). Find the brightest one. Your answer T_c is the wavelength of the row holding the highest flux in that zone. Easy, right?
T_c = 5887.07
